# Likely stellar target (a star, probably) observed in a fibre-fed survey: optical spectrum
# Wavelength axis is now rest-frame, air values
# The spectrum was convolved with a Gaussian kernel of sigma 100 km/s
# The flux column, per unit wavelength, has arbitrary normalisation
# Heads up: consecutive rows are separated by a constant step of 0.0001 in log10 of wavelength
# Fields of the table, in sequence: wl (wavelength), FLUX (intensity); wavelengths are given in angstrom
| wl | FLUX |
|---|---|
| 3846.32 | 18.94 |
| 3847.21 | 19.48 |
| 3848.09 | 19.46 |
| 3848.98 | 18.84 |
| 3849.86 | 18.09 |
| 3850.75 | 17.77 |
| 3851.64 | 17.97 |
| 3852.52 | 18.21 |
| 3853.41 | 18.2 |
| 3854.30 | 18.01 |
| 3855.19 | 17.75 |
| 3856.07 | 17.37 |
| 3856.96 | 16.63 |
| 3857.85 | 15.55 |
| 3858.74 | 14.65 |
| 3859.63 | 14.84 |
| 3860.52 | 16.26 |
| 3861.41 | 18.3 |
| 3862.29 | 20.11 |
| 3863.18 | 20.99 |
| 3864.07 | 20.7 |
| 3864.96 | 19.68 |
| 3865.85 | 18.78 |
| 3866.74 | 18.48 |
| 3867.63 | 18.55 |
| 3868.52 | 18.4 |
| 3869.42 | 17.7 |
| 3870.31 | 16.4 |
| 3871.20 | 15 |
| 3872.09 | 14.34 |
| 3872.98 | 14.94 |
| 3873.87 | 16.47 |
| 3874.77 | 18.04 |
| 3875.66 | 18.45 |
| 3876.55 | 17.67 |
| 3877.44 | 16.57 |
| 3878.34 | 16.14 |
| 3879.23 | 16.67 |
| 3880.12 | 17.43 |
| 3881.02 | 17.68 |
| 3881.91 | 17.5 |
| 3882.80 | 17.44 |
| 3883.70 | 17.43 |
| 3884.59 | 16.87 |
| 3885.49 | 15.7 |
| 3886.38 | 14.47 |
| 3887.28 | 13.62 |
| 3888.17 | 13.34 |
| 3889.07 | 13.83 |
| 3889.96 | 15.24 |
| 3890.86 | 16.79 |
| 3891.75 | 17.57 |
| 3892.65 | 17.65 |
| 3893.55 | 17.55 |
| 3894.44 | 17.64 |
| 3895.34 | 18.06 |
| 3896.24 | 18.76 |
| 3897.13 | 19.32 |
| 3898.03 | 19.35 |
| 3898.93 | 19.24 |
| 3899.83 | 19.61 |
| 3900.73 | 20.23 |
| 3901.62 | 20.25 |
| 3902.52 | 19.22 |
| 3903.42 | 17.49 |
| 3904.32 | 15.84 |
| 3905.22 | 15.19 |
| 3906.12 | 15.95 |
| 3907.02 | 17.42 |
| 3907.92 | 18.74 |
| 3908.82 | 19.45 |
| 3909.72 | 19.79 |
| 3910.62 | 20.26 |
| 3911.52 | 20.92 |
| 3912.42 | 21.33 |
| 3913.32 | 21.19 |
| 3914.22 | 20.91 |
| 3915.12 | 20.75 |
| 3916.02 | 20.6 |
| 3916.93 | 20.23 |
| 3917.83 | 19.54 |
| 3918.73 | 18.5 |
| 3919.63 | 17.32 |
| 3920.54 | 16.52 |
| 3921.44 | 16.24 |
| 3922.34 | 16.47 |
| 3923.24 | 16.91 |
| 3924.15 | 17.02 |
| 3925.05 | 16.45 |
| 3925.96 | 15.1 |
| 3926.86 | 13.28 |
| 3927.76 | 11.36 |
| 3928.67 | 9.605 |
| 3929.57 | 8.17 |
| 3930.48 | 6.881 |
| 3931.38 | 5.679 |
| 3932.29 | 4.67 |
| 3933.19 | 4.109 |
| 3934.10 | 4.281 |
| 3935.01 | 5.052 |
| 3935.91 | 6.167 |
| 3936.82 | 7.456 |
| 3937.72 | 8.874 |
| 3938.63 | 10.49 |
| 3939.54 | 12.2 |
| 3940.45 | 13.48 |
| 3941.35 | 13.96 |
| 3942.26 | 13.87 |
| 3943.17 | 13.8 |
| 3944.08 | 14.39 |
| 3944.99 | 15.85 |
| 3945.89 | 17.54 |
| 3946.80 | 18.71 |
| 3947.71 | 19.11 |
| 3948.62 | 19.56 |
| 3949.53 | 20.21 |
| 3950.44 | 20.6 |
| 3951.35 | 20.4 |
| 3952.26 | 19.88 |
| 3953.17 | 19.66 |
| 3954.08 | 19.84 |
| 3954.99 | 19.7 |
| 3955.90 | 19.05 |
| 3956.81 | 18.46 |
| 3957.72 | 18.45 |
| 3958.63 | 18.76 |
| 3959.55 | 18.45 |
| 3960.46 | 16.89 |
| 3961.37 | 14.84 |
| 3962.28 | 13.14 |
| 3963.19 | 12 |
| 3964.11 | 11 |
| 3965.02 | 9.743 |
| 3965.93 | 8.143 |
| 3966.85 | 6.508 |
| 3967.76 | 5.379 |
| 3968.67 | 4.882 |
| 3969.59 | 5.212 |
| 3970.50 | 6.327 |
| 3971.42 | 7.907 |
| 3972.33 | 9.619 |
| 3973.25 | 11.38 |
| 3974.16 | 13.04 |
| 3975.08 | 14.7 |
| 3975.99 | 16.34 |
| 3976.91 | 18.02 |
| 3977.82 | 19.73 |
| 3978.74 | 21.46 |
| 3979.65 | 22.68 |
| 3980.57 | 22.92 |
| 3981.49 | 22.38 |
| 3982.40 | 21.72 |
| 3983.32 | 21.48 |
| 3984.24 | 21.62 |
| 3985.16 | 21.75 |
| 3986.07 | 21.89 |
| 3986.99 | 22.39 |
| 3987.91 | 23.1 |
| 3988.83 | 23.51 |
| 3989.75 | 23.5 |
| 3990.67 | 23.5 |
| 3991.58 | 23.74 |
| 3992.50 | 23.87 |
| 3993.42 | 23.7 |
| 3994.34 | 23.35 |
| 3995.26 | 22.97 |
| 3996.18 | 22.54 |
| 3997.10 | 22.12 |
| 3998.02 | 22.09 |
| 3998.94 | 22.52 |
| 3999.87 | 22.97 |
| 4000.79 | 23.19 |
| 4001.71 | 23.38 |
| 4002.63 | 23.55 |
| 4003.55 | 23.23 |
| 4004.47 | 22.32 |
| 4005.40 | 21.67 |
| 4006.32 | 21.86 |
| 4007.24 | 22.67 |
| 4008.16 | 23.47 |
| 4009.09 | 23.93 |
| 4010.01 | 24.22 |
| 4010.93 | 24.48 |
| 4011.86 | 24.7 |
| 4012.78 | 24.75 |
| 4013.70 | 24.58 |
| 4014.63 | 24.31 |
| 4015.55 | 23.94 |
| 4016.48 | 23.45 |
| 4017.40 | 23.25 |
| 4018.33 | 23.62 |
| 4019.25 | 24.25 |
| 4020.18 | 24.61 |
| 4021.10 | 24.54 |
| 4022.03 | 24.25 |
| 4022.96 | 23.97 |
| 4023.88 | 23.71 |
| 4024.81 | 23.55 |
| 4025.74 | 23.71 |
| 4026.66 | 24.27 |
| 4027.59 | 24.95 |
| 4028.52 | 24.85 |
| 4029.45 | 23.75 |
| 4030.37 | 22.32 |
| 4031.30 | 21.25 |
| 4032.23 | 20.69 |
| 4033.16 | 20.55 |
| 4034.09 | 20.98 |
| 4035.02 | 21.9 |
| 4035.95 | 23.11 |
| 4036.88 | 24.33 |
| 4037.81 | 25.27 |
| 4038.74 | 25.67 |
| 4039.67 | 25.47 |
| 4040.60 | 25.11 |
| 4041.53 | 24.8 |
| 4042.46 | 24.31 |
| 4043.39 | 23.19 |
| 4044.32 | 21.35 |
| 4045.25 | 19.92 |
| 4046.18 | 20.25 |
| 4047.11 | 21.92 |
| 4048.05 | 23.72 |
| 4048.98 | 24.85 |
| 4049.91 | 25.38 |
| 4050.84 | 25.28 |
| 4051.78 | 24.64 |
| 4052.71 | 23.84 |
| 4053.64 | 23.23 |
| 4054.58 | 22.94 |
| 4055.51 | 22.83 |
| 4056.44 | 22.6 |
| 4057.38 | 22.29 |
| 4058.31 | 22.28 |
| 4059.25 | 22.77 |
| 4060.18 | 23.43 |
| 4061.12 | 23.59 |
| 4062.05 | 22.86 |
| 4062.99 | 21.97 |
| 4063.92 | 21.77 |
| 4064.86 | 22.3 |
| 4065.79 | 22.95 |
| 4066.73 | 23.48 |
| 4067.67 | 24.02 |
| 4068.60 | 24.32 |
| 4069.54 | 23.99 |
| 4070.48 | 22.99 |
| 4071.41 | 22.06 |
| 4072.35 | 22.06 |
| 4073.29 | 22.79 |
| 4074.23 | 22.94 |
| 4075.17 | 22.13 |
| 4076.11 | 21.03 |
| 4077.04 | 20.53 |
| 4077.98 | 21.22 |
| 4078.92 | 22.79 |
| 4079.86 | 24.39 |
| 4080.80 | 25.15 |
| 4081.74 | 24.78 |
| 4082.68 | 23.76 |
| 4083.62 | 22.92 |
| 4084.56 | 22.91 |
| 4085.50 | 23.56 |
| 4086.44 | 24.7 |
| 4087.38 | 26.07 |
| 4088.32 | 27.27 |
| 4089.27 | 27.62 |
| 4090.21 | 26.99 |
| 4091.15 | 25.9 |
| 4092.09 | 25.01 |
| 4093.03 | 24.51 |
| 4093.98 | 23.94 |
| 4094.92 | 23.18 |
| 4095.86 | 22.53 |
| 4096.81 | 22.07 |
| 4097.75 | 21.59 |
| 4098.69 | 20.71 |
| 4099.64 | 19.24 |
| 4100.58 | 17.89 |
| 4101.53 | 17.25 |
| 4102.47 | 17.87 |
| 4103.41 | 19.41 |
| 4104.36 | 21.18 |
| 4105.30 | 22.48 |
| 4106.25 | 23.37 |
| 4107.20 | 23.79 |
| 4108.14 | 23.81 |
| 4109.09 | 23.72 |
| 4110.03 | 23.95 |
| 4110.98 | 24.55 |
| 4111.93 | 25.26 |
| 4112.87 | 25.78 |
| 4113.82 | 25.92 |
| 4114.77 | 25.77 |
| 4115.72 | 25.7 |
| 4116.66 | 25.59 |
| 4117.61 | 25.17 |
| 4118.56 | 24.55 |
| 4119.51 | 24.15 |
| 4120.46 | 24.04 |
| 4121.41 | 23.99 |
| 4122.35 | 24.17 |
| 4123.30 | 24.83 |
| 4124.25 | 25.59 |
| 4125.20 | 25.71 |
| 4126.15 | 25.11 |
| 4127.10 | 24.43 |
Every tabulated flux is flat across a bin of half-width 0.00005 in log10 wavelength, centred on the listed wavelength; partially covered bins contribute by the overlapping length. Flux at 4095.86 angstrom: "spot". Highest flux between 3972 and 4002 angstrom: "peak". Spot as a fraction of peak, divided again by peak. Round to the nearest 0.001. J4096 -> 0.040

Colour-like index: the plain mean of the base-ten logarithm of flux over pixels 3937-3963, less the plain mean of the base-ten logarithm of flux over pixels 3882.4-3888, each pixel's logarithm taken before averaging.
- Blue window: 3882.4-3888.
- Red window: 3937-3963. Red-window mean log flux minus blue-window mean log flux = 0.016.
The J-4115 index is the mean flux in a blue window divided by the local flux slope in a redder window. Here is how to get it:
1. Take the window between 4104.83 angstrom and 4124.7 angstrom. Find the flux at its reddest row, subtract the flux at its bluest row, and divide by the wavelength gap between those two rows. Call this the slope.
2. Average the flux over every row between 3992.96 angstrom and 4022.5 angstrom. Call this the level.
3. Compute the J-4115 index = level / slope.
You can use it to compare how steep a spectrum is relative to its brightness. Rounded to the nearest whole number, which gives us 143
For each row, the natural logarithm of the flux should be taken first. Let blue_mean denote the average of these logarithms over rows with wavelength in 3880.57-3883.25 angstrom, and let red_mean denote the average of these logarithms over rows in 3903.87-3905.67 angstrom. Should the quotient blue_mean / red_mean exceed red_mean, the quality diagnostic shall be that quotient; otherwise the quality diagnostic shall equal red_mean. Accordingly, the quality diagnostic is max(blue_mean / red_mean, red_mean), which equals 2.74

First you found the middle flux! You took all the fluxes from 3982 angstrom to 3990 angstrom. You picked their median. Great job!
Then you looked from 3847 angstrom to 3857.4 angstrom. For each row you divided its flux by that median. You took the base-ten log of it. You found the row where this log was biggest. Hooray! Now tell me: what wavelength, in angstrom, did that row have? 3847.21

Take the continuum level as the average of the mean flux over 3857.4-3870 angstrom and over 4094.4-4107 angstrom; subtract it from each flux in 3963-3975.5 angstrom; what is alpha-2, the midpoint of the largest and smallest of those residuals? -10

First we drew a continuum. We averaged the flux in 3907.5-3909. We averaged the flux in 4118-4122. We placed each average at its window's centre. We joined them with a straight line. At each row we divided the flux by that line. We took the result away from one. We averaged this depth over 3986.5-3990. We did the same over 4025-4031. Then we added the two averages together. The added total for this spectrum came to -0.19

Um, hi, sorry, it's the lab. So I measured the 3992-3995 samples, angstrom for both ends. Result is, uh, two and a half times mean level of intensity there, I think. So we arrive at 59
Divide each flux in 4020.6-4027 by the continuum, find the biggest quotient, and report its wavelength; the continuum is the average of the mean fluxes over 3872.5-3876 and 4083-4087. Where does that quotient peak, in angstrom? 4021.10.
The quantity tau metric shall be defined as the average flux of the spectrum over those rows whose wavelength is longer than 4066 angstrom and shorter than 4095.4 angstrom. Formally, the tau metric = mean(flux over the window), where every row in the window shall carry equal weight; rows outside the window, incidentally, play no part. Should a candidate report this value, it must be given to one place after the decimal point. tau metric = 23.8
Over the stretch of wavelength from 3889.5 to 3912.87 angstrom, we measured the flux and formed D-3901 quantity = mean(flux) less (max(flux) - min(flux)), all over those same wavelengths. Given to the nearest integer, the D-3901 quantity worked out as 12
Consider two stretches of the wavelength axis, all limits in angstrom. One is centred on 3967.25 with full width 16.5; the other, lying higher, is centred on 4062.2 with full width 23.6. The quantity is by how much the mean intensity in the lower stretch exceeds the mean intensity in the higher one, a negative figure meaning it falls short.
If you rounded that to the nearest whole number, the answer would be -13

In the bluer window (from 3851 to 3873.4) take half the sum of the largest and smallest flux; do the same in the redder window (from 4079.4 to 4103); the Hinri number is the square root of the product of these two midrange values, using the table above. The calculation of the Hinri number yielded 20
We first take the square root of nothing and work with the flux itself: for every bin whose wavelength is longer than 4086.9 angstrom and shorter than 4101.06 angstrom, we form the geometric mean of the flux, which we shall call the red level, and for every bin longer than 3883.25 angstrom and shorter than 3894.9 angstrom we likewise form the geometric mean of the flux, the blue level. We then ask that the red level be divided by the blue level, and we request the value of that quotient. 1.5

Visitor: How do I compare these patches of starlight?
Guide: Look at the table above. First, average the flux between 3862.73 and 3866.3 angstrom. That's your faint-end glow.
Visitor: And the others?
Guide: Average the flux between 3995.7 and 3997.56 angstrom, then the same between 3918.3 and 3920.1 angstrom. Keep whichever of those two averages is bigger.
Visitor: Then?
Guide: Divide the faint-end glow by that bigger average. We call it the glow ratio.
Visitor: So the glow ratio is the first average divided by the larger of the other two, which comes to 0.90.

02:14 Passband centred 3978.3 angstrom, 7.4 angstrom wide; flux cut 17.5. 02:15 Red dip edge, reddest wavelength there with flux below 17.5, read 3975.99 angstrom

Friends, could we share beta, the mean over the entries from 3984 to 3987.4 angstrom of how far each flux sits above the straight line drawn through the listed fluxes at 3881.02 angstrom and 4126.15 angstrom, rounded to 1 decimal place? 1.1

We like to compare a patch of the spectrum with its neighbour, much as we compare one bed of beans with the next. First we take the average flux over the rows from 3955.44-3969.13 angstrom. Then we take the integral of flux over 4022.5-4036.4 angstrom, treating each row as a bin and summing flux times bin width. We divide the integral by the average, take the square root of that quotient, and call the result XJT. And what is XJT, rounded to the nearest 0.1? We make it 4.9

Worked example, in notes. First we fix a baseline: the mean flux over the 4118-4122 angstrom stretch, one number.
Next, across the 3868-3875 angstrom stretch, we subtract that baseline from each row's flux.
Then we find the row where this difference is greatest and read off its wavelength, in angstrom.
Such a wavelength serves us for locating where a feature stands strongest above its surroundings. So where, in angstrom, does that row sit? 3868.52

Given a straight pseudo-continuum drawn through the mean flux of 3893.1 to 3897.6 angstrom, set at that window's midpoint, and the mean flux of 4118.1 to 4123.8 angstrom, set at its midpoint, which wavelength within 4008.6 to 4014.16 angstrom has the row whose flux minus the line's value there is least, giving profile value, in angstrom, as 4009.09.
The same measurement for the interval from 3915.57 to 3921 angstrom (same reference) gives 3920.54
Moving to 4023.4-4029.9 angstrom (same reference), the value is 4024.81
